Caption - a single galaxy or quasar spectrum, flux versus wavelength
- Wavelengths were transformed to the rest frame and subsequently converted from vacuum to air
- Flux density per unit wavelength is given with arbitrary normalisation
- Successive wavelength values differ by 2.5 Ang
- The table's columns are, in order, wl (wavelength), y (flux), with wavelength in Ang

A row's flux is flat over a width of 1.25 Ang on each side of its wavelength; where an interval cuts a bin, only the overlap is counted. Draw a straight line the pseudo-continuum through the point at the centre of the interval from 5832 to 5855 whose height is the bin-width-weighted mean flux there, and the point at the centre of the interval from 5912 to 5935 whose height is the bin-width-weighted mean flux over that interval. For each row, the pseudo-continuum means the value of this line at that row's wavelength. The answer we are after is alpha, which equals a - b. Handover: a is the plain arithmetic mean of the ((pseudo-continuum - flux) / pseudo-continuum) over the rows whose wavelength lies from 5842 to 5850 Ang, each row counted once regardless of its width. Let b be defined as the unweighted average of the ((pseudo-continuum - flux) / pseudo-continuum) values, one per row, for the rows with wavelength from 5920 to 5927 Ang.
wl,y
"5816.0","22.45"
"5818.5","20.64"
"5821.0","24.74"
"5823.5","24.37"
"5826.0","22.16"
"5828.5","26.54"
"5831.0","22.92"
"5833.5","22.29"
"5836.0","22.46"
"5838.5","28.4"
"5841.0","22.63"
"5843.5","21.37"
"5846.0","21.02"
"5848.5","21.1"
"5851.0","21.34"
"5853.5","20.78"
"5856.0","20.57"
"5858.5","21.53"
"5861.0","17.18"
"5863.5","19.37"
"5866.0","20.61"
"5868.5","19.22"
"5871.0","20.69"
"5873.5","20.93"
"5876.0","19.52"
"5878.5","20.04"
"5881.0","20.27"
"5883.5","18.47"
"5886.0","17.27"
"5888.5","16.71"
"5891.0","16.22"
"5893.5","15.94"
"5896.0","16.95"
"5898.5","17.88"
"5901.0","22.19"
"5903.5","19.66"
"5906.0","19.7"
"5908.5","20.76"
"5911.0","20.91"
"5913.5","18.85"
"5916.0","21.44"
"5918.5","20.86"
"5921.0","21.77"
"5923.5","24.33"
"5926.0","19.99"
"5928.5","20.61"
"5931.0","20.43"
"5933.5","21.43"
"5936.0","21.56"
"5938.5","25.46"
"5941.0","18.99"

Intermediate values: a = 0.05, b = -0.04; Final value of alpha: 0.10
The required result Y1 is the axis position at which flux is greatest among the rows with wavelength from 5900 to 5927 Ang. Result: 5923.5 Ang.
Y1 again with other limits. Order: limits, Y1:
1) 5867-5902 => 5901.0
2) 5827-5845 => 5838.5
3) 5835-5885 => 5838.5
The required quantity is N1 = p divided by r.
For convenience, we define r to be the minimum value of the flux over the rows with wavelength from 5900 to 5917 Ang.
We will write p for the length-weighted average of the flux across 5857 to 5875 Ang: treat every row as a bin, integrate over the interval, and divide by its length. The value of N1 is 1.1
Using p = 19.9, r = 18.85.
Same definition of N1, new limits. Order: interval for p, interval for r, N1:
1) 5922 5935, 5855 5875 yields 1.2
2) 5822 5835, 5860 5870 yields 1.4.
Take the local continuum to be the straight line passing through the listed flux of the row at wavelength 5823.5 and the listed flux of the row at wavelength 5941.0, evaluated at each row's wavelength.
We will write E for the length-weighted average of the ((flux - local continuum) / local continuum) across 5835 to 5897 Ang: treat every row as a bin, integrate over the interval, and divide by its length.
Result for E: -0.109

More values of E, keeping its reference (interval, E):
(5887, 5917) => -0.089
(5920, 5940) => 0.125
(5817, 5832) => -0.031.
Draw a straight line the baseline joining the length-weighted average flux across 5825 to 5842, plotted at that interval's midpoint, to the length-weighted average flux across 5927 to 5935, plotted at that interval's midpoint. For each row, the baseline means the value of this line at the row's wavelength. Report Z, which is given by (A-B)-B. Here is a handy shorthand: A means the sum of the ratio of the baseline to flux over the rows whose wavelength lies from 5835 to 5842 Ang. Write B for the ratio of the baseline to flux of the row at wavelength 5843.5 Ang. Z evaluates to 0.7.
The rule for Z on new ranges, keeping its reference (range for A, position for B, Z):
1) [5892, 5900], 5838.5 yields 2.2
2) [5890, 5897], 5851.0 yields 1.8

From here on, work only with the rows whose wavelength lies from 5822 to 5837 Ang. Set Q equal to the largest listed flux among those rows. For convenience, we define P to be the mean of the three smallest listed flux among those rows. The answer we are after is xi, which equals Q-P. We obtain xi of 4.2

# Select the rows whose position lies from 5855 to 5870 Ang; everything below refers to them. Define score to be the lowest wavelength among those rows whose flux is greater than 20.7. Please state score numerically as 5858.5 Ang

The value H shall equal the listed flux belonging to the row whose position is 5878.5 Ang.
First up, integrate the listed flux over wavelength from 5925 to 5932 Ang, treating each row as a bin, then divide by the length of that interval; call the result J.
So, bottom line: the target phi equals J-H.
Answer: 0.3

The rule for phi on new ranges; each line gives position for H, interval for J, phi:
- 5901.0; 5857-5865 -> -2.8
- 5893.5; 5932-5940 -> 6.7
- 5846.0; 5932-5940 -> 1.6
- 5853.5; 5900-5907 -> -0.3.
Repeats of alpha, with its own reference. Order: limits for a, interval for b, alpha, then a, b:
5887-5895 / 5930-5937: 0.26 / 0.25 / -0.01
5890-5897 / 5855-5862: 0.13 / 0.24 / 0.11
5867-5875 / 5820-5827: 0.12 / 0.07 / -0.05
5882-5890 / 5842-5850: 0.14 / 0.19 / 0.05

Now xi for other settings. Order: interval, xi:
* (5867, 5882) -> 1.3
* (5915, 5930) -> 3.8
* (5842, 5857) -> 0.6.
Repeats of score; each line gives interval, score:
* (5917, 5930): 5918.5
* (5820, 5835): 5821.0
